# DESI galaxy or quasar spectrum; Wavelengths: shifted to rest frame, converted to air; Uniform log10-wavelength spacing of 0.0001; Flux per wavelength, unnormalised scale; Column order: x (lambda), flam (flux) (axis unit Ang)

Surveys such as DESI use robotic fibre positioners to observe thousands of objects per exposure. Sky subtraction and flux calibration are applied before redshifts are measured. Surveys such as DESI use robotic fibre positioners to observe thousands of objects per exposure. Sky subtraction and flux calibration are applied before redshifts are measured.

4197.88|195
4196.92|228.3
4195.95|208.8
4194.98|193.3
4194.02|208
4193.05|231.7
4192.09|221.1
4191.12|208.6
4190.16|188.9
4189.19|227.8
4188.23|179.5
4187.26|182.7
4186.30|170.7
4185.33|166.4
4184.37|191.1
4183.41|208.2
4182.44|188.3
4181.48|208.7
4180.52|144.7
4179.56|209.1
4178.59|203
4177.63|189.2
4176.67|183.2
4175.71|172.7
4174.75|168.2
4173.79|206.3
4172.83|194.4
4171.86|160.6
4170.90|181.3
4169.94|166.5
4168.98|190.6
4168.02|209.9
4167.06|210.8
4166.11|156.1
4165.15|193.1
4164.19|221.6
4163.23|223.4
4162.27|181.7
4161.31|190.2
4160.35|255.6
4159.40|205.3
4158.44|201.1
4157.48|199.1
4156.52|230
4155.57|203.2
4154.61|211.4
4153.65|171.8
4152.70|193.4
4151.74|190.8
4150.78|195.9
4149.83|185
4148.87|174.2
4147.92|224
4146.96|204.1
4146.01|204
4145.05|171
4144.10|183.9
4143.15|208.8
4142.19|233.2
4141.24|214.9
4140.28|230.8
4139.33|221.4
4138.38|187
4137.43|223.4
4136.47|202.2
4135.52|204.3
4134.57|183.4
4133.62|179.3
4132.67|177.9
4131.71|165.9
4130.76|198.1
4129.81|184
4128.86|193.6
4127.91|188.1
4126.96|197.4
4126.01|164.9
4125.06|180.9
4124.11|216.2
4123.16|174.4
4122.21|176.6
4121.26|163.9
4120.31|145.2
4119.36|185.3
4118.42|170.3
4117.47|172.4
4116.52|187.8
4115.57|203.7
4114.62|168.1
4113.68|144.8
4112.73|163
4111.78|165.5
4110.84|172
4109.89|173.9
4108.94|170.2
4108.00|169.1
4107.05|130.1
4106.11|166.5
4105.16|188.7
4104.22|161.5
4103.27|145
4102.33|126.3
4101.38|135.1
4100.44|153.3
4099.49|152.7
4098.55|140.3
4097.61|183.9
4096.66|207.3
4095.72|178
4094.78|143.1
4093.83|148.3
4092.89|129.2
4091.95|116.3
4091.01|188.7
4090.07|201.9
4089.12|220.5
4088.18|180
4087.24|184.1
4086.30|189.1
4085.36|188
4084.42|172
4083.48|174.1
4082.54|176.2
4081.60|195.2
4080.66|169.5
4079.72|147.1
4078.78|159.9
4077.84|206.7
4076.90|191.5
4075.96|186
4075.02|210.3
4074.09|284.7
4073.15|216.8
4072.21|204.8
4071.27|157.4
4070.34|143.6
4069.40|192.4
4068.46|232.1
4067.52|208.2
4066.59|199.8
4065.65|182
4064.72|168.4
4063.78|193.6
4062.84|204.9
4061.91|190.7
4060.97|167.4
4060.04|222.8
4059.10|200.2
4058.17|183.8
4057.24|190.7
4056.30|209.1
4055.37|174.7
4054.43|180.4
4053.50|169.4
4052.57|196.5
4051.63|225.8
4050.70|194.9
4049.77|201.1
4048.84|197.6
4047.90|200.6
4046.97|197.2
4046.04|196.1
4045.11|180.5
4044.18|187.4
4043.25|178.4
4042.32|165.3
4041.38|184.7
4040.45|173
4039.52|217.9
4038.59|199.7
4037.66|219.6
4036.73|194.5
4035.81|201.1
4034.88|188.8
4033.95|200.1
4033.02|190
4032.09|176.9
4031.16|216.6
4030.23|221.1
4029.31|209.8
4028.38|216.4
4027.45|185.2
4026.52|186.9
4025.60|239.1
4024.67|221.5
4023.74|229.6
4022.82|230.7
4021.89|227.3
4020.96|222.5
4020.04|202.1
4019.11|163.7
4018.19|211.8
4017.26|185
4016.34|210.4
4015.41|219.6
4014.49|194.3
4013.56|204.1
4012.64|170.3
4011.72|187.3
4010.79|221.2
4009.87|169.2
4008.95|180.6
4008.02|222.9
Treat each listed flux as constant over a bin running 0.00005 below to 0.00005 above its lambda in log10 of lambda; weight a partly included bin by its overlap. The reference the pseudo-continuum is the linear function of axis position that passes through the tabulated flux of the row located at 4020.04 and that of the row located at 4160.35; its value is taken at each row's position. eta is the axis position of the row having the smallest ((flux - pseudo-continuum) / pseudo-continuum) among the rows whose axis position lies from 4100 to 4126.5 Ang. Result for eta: 4102.33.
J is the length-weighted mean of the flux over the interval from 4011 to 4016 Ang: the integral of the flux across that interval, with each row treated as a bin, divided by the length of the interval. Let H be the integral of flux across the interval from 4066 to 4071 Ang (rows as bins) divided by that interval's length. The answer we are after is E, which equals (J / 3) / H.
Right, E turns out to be 0.339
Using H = 193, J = 197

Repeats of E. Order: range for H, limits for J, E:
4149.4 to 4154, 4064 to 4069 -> 0.351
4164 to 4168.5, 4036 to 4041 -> 0.340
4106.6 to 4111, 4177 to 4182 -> 0.392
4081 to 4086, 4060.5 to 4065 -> 0.342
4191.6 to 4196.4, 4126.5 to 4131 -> 0.301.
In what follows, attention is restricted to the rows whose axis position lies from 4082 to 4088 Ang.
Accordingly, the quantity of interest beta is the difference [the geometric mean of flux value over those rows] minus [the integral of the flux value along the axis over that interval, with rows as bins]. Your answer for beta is -905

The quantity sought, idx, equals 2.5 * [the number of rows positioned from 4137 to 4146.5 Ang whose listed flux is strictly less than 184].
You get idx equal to 5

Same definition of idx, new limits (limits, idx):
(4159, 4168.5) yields 5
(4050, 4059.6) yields 10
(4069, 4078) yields 5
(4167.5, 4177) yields 15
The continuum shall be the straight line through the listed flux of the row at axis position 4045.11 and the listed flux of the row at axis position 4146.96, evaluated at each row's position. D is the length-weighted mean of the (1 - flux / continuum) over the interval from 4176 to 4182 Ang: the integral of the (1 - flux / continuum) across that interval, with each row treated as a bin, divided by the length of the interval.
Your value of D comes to 0.106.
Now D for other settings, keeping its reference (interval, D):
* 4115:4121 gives 0.104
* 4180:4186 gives 0.132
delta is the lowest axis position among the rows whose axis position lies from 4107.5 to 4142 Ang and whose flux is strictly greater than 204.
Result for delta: 4124.11 Ang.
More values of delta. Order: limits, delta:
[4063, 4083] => 4067.52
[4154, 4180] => 4154.61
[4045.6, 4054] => 4051.63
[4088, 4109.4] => 4089.12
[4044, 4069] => 4051.63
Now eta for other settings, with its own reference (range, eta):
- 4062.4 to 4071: 4070.34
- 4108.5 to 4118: 4113.68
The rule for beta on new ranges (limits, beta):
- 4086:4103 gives -2642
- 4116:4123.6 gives -1137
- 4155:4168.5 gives -2575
